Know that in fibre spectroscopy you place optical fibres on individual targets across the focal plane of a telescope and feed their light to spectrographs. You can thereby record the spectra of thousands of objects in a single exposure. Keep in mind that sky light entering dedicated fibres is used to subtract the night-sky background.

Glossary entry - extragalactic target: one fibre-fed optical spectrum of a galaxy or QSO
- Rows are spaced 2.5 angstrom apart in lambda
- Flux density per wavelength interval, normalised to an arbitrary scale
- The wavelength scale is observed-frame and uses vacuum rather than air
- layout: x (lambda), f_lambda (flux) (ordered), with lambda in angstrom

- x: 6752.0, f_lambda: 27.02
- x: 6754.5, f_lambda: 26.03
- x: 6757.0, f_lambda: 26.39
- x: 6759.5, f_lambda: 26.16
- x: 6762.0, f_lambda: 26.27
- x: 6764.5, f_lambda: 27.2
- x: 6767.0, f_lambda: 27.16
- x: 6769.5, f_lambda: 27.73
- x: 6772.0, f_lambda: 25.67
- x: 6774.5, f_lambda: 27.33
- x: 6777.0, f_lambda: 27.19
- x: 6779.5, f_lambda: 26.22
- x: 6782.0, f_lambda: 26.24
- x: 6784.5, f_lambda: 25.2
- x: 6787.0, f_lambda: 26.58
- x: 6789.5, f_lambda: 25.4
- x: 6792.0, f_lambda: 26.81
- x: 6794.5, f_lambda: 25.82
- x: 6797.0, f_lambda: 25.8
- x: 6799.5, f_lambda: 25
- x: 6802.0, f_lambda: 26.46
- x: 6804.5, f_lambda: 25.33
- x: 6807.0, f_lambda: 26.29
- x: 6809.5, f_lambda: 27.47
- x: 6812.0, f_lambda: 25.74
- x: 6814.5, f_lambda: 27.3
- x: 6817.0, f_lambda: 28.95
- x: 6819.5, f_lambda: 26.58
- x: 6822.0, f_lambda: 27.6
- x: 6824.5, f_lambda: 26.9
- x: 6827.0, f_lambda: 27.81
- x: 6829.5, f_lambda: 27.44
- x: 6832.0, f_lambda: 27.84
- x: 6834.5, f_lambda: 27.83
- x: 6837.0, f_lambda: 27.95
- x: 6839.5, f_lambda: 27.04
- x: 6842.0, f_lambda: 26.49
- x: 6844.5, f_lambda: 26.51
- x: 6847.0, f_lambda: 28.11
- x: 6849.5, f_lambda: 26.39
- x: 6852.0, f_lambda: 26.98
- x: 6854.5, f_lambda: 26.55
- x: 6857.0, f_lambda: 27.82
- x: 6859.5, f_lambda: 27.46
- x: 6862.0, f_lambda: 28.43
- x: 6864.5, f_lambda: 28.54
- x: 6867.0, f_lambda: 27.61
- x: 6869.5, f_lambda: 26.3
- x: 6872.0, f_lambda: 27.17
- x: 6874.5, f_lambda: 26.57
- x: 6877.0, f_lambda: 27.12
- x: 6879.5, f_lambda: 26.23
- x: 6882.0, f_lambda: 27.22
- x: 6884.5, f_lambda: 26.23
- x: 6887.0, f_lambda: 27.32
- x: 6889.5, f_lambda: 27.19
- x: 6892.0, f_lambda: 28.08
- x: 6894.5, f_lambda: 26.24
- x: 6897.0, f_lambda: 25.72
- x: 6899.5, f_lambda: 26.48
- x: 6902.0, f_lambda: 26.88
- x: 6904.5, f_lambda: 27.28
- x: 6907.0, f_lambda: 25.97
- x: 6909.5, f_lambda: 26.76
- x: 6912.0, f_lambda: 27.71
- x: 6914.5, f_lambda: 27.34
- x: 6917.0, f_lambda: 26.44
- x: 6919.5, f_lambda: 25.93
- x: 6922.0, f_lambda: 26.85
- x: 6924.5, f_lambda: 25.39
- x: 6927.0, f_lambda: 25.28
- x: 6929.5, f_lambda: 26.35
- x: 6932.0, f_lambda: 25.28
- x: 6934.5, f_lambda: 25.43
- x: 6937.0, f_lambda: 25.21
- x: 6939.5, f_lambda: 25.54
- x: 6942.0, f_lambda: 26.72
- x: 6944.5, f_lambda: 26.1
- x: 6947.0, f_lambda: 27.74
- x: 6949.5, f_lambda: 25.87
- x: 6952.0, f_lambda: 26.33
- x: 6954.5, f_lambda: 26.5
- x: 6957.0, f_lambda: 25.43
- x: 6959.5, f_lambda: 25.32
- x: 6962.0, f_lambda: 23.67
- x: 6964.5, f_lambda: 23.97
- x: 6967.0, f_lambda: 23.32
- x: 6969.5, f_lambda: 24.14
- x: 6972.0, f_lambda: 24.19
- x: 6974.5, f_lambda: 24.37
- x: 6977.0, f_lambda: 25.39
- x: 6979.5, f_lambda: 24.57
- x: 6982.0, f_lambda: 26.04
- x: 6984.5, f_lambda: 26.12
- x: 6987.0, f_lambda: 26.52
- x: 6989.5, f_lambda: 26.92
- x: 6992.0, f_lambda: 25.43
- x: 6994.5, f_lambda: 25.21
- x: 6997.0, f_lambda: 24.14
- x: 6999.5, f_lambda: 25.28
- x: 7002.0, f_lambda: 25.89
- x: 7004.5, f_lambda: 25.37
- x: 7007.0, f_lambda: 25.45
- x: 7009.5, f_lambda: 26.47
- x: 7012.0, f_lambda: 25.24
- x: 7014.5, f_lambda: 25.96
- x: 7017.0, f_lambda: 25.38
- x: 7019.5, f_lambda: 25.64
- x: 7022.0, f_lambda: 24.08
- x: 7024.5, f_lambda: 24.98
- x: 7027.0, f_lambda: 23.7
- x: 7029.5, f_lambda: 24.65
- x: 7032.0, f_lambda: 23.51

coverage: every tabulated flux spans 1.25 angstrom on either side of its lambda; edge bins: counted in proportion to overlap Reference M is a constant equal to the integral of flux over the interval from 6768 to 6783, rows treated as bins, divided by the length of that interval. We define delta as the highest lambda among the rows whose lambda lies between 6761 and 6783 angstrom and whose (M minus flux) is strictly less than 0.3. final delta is 6777.0 angstrom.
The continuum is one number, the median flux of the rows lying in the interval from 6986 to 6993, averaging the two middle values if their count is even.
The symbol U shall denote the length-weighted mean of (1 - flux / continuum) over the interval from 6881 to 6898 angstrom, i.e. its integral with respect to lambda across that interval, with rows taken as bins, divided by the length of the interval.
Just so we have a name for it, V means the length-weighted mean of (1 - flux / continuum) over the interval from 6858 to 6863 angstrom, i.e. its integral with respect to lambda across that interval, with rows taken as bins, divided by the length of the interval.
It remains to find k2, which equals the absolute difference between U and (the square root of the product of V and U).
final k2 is 0.039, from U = -0.013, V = -0.05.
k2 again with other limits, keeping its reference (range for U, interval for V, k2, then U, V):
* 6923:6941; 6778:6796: 0.012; 0.037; 0.02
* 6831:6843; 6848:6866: 0.070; -0.035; -0.04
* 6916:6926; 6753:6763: 0.002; 0.015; 0.01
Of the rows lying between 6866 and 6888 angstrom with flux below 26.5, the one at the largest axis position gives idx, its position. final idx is 6884.5 angstrom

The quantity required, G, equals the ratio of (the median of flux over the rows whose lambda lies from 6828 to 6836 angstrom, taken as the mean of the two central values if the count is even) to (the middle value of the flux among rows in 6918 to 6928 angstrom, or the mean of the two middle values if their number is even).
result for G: 1.08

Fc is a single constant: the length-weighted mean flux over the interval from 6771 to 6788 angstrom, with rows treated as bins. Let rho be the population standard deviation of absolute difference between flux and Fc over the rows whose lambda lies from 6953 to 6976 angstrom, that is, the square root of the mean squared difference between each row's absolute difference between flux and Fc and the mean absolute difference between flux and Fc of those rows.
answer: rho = 0.89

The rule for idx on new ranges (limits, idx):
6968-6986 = 6984.5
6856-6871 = 6869.5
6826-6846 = 6842.0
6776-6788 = 6784.5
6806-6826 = 6812.0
